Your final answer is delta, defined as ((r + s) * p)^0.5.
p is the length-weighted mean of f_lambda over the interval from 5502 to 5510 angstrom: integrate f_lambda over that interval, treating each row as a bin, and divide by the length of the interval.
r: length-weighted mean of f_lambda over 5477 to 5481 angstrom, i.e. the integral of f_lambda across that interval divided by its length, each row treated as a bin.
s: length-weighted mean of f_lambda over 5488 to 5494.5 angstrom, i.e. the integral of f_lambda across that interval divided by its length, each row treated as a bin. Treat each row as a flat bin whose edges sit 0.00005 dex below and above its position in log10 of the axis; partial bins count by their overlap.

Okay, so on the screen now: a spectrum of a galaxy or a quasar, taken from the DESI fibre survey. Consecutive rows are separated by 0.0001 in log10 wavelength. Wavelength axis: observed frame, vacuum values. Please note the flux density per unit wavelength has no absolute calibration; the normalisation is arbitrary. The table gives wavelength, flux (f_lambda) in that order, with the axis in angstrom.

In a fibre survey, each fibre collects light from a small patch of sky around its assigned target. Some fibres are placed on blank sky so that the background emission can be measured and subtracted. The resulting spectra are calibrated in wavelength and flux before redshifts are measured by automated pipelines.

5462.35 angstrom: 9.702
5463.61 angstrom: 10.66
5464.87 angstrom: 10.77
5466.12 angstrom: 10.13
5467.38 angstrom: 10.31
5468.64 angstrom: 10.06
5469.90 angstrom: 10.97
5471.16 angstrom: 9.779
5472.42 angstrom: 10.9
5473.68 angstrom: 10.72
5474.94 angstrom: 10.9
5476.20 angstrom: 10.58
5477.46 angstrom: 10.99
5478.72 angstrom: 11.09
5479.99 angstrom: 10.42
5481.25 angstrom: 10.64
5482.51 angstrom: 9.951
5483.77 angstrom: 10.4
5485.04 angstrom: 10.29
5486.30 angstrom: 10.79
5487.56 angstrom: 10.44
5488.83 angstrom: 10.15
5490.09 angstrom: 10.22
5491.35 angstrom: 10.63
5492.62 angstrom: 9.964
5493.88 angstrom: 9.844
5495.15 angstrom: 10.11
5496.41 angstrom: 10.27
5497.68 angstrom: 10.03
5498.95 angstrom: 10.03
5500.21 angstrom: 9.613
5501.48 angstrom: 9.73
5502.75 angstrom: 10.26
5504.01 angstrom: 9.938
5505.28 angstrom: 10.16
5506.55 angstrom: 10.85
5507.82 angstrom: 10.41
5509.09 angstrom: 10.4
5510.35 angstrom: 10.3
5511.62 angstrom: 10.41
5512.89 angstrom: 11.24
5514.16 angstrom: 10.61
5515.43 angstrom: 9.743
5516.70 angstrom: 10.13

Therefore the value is 14.7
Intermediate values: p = 10.33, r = 10.8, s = 10.2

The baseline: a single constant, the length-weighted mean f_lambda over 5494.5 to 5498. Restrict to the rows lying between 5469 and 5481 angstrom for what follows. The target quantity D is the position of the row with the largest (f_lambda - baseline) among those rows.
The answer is 5478.72 angstrom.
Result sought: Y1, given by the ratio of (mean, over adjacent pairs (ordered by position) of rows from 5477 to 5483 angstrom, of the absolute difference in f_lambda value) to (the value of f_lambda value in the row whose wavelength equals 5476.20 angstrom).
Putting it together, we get 0.040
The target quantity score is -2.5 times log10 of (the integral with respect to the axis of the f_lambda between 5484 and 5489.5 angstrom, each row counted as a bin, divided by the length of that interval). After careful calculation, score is -2.54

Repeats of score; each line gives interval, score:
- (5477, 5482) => -2.58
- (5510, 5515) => -2.57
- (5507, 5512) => -2.54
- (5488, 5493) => -2.53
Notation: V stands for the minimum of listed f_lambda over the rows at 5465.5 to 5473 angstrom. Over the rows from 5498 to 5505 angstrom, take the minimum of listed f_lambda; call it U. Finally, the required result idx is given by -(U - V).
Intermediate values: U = 9.613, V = 9.779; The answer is 0.17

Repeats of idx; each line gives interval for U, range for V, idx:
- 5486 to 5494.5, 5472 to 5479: 0.74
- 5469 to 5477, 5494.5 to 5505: -0.17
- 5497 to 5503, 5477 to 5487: 0.34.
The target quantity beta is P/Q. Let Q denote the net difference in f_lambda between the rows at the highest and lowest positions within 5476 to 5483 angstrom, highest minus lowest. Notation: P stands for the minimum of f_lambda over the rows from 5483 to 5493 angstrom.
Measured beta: -16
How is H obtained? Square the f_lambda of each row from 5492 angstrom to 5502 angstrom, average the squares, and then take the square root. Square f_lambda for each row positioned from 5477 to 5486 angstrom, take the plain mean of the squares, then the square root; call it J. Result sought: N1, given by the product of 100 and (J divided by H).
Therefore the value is 106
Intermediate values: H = 10.0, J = 10.5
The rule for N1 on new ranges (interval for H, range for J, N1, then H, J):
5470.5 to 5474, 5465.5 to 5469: 97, 10.5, 10.2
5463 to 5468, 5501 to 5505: 95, 10.5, 10.0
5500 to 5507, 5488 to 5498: 101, 10.1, 10.2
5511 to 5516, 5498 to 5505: 94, 10.5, 9.9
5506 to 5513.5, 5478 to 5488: 99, 10.6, 10.5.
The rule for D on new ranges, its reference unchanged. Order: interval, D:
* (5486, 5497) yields 5486.30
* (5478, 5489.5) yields 5478.72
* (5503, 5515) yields 5512.89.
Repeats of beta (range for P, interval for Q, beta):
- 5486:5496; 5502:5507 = 17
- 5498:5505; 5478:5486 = -12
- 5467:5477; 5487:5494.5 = -16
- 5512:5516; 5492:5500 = 148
